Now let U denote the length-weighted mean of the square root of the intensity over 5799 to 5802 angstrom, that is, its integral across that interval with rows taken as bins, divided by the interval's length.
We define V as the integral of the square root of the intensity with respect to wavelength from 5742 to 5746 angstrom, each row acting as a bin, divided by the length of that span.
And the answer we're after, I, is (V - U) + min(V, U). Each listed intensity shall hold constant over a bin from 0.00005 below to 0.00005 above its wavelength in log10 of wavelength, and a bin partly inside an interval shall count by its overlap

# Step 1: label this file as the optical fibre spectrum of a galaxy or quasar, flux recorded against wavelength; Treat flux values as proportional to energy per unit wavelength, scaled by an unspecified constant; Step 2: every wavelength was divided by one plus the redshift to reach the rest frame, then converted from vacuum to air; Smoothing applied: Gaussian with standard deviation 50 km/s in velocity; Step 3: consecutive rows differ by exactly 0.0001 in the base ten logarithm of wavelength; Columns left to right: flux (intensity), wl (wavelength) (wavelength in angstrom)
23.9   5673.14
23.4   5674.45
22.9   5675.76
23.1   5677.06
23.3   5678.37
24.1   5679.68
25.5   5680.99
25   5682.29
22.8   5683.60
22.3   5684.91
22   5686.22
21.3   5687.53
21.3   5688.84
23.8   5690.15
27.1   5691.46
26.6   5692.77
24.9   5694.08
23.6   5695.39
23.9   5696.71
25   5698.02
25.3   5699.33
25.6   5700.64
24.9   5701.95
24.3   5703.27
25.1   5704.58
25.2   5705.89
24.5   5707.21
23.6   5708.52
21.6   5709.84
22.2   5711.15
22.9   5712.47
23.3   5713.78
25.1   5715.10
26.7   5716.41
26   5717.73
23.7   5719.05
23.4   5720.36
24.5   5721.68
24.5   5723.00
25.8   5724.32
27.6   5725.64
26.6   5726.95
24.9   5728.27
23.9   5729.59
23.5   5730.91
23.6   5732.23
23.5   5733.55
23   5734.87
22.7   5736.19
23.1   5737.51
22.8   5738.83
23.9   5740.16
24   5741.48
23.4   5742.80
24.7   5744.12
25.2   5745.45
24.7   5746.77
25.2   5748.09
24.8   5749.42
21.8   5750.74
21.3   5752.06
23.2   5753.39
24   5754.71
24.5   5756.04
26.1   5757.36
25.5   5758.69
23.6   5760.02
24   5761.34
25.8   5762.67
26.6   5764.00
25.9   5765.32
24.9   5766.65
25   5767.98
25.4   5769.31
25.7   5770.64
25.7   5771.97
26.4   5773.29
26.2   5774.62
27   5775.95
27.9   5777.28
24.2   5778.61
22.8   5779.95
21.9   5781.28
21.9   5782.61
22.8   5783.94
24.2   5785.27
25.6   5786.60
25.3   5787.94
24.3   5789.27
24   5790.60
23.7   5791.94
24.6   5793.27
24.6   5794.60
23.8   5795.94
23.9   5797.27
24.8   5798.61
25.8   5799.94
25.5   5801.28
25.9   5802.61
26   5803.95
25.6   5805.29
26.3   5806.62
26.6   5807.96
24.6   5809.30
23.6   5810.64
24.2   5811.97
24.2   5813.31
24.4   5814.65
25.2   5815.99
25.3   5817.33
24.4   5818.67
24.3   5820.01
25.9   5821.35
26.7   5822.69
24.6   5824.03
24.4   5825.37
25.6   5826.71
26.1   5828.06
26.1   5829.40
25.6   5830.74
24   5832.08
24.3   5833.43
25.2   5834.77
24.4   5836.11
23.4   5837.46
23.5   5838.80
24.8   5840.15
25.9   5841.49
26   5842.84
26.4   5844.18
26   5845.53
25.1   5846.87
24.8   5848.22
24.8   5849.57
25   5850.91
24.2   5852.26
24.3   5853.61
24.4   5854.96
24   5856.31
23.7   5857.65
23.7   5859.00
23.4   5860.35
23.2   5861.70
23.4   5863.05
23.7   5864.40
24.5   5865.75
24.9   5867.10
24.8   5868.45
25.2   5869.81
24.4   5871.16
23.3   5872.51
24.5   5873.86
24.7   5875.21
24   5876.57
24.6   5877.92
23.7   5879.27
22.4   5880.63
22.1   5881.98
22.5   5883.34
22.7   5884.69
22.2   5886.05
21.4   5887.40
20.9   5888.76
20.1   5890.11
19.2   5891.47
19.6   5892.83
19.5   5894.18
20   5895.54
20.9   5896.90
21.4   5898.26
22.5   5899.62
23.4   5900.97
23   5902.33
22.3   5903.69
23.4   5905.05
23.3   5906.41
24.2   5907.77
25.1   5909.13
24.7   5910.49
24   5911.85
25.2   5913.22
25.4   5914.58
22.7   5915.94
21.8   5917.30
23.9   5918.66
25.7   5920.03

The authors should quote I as 4.80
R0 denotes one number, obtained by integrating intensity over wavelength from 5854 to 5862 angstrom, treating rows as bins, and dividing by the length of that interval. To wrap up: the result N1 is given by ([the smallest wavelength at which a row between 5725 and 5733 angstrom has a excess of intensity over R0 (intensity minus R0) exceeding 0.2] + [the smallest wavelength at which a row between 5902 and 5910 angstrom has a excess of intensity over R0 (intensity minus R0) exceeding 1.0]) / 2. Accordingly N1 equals 5817.4 angstrom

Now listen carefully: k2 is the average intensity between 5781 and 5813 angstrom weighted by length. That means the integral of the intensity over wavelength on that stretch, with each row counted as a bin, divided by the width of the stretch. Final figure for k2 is 24.6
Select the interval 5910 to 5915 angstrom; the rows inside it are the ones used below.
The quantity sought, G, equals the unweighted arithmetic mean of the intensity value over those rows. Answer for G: 24.8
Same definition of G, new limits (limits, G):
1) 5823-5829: 25.2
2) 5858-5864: 23.4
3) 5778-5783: 22.7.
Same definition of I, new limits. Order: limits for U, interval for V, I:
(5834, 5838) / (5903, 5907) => 4.65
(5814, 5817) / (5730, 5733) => 4.73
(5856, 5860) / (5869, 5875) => 4.94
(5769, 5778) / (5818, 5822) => 4.83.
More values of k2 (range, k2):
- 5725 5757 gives 24.0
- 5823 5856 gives 25.0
